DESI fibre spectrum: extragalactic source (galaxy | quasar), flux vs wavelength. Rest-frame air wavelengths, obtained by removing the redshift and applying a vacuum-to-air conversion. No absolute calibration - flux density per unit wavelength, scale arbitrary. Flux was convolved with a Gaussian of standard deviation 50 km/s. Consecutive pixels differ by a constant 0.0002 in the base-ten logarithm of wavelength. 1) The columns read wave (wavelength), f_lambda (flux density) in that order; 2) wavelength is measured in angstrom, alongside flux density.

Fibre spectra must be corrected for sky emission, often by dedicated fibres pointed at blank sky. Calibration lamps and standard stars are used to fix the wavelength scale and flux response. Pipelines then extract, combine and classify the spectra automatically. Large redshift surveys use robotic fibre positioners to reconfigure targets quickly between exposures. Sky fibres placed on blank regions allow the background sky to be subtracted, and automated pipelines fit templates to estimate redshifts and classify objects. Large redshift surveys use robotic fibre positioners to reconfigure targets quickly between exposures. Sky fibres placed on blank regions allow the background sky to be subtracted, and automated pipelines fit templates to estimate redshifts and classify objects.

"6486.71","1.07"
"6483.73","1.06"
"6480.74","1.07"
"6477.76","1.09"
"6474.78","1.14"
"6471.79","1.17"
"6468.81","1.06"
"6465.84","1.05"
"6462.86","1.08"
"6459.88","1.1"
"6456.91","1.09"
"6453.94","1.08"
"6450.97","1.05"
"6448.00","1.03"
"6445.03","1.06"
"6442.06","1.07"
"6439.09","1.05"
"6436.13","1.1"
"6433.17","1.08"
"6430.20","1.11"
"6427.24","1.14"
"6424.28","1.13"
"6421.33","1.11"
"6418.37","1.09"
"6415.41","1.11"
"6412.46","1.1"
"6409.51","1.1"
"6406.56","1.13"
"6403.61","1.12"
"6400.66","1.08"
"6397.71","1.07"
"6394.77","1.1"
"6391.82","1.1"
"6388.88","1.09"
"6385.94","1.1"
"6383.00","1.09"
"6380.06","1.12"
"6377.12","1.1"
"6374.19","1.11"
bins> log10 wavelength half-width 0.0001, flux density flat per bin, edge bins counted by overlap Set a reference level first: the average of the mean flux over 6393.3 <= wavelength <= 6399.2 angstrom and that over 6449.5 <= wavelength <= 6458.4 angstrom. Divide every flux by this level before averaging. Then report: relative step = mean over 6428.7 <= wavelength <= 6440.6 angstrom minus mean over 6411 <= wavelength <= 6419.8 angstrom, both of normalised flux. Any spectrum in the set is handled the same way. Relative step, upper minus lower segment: -0.014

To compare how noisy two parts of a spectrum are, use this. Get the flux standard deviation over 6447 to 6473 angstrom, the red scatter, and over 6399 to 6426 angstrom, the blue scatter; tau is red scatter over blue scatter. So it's 2.4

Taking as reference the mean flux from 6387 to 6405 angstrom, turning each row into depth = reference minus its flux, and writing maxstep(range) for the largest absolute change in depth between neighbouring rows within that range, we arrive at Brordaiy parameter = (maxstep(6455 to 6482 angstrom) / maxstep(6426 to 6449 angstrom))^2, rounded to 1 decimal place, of 4.8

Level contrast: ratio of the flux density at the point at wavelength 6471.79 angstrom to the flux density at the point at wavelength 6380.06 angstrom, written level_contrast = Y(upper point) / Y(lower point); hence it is 1.04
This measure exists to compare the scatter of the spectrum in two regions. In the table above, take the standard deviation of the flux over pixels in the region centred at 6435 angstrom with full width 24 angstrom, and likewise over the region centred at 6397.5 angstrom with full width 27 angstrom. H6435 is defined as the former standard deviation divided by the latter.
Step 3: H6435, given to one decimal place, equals 1.8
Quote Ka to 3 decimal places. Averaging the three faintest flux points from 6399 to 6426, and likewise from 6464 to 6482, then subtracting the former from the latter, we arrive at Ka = -0.030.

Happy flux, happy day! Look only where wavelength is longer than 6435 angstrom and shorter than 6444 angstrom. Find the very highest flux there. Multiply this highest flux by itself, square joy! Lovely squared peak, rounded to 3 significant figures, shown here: 1.21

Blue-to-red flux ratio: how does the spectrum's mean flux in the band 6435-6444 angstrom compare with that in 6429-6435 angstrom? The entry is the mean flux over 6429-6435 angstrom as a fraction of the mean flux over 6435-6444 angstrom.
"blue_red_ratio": 1.02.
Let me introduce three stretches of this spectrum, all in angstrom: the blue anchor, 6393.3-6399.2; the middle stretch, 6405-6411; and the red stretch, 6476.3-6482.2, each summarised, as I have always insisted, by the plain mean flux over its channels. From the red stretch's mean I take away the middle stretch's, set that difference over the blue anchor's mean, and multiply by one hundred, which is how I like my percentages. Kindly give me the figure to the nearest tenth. -3.2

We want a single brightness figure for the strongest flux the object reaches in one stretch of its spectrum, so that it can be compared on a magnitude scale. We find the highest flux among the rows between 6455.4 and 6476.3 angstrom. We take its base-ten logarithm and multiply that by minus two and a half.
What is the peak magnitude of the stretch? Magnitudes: -0.170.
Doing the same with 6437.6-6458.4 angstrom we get -0.094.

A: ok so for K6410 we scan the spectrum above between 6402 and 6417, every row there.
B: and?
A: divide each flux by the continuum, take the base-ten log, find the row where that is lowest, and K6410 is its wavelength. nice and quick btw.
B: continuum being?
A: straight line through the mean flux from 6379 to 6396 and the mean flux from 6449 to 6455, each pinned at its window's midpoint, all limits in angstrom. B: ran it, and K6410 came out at 6409.51 angstrom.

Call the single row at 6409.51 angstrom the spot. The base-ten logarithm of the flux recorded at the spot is 0.041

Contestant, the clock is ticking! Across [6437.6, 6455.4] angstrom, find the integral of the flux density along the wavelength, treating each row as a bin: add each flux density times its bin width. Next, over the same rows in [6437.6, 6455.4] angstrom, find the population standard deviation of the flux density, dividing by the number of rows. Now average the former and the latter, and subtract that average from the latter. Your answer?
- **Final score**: -9.40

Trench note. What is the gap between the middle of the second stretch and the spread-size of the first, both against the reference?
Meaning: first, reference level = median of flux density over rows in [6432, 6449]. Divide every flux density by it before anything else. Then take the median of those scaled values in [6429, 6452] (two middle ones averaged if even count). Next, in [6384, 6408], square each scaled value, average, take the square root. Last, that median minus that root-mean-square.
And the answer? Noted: -0.032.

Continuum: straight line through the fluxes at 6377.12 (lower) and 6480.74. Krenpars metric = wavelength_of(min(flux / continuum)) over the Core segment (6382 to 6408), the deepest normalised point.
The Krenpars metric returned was 6397.71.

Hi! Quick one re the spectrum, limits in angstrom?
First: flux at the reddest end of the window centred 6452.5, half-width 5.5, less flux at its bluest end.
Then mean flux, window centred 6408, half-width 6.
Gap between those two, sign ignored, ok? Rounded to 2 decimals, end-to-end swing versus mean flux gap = 1.05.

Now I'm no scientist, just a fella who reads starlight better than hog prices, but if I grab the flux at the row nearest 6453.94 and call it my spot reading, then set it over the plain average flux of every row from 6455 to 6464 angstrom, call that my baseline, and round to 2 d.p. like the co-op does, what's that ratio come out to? 0.99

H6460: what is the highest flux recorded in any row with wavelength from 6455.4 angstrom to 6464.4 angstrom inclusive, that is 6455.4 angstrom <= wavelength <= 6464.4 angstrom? 1.1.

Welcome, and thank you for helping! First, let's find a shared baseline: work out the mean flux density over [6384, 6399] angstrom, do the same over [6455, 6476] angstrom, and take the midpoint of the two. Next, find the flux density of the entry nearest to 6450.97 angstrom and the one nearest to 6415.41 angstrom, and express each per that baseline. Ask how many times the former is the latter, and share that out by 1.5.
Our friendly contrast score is 0.631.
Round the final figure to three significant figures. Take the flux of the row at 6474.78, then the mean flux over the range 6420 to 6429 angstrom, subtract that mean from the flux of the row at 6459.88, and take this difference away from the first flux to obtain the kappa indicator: 1.17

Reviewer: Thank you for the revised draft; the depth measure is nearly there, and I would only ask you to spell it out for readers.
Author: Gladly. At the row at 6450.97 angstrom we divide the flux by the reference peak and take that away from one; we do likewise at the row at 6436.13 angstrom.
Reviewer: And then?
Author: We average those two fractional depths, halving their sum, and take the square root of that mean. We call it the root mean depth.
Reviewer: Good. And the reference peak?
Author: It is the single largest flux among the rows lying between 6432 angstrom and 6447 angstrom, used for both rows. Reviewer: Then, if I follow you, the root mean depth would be 0.151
